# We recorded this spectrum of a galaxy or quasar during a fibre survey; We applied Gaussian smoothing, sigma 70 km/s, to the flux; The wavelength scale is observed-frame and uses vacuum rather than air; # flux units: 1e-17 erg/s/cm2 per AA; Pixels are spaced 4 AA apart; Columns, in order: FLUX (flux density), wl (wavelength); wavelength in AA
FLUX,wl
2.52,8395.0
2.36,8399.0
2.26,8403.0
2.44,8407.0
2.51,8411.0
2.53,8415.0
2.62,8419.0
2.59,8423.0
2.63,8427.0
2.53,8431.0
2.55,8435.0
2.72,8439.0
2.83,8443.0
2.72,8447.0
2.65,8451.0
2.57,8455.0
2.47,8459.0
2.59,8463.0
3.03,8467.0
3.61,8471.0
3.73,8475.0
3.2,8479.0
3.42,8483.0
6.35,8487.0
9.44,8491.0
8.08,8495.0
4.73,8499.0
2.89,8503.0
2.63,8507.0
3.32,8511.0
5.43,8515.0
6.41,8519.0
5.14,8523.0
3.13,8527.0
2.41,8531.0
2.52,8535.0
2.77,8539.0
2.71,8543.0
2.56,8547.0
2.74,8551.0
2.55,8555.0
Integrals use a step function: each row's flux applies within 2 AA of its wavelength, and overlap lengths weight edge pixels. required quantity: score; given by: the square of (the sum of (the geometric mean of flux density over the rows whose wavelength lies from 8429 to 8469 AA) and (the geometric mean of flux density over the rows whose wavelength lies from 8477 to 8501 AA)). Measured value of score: 65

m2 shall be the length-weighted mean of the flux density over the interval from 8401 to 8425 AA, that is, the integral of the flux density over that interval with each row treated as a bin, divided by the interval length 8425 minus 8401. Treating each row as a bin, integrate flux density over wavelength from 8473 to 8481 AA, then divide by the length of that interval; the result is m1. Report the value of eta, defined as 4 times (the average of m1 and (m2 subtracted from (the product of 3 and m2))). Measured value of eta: 17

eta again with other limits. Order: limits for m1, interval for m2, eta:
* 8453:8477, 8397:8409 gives 15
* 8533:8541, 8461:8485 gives 18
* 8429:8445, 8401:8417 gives 15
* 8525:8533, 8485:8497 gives 37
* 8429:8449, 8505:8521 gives 23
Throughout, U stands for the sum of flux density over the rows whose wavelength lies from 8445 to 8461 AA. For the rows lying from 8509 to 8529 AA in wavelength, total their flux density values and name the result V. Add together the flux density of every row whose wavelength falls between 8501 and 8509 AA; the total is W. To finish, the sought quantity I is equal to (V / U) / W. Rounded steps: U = 10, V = 23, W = 6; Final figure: 0.4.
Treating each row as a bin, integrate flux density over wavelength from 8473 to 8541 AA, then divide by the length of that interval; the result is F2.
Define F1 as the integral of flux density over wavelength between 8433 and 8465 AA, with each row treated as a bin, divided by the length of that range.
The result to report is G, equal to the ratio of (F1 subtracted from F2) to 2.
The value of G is 0.9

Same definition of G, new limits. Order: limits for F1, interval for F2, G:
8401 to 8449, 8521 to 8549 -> 0.2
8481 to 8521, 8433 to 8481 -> -1.2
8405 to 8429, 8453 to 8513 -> 0.8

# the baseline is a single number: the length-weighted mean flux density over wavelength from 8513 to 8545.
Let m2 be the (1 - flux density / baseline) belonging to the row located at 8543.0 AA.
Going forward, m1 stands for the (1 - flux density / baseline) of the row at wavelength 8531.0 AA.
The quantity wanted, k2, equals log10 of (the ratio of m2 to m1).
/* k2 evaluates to -0.10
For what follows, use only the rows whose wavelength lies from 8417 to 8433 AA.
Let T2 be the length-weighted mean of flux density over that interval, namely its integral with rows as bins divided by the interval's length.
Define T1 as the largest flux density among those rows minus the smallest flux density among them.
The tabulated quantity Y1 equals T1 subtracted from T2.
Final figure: 2.5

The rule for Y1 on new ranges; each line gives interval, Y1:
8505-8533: 0.1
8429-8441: 2.4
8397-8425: 2.1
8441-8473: 1.7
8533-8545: 2.4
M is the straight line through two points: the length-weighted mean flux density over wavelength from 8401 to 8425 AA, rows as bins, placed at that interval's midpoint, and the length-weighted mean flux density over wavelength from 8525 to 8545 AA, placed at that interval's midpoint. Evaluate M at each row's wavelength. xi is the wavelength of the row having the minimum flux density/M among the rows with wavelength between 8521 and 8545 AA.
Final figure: 8531.0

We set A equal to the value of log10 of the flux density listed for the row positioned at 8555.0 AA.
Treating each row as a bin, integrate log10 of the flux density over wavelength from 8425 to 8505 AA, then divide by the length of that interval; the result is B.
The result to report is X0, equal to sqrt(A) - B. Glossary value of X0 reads 0.10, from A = 0.407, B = 0.533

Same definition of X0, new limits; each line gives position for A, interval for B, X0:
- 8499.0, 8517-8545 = 0.30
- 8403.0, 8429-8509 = 0.06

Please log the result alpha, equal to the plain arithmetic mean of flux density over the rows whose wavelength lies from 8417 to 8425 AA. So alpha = 2.6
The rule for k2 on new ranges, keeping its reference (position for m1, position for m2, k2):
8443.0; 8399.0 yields 0.17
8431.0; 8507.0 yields -0.04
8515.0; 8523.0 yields -0.09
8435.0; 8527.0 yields -0.27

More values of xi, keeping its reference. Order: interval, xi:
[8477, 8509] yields 8507.0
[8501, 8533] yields 8531.0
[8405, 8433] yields 8407.0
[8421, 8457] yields 8455.0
